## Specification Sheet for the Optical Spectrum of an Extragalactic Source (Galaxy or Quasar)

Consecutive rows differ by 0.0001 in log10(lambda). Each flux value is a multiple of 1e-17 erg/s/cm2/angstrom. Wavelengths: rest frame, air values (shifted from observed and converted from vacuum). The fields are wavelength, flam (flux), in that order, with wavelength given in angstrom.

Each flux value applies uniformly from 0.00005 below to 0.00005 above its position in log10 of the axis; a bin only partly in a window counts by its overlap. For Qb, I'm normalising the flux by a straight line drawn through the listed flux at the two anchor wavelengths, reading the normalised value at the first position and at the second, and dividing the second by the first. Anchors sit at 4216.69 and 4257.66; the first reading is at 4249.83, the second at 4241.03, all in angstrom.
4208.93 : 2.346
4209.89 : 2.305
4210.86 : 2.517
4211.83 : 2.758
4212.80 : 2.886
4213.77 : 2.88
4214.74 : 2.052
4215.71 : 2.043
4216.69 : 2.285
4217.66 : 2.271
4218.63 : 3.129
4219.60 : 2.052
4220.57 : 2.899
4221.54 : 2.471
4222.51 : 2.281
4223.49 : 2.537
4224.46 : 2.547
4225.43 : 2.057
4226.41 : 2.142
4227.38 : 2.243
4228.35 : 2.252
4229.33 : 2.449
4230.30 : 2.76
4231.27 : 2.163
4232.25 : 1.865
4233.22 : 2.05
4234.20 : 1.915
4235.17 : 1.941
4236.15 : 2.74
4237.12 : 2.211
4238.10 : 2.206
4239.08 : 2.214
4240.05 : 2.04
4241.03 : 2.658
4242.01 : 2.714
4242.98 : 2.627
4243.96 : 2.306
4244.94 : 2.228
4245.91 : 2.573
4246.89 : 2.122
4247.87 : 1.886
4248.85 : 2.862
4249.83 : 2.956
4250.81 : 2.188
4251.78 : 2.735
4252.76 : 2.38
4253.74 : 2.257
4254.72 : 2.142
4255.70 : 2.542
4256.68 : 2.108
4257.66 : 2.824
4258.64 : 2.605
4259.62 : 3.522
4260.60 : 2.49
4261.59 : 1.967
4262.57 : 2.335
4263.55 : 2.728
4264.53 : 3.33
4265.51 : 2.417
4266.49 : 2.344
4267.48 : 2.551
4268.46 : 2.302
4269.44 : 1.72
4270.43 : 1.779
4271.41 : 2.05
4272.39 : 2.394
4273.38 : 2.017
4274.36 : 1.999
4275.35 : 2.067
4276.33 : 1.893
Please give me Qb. 0.94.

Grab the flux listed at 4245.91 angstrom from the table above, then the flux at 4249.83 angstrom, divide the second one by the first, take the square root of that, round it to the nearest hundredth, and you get 1.07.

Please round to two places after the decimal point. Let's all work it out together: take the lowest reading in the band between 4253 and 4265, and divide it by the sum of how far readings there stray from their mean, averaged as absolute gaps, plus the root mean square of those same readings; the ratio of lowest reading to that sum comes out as 0.66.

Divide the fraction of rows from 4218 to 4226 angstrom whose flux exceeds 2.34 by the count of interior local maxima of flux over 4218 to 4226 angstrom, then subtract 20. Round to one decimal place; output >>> -19.7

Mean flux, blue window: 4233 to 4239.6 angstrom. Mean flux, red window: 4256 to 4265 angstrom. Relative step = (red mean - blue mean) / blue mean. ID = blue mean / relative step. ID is 10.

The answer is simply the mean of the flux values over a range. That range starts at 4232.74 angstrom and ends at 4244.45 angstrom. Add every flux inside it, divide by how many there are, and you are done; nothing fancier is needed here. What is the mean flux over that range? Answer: 2.30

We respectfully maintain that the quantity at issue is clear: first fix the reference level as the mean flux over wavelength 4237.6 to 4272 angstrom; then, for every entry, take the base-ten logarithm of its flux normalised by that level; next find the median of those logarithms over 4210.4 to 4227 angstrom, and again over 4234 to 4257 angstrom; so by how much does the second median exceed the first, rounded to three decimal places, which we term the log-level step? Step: -0.042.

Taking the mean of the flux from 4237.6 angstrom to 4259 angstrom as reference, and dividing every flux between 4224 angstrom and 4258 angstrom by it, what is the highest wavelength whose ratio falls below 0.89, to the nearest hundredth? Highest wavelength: 4256.68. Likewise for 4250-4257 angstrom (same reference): 4256.68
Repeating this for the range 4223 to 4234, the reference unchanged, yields 4233.22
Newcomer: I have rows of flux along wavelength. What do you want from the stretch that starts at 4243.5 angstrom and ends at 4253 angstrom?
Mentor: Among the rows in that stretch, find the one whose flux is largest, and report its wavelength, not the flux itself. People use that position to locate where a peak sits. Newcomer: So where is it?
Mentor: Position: 4249.83 angstrom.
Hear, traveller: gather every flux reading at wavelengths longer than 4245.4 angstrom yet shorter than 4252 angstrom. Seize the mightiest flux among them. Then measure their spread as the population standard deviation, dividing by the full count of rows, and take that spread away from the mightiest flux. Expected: 2.58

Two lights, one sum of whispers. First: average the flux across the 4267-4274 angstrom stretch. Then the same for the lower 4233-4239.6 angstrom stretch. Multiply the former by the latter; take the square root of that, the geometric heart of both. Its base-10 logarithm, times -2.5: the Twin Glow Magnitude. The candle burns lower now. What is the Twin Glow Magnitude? -0.831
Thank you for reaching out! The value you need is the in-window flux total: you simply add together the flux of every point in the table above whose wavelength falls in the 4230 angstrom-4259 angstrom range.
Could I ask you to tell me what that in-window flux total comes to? 71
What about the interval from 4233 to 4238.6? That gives 13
